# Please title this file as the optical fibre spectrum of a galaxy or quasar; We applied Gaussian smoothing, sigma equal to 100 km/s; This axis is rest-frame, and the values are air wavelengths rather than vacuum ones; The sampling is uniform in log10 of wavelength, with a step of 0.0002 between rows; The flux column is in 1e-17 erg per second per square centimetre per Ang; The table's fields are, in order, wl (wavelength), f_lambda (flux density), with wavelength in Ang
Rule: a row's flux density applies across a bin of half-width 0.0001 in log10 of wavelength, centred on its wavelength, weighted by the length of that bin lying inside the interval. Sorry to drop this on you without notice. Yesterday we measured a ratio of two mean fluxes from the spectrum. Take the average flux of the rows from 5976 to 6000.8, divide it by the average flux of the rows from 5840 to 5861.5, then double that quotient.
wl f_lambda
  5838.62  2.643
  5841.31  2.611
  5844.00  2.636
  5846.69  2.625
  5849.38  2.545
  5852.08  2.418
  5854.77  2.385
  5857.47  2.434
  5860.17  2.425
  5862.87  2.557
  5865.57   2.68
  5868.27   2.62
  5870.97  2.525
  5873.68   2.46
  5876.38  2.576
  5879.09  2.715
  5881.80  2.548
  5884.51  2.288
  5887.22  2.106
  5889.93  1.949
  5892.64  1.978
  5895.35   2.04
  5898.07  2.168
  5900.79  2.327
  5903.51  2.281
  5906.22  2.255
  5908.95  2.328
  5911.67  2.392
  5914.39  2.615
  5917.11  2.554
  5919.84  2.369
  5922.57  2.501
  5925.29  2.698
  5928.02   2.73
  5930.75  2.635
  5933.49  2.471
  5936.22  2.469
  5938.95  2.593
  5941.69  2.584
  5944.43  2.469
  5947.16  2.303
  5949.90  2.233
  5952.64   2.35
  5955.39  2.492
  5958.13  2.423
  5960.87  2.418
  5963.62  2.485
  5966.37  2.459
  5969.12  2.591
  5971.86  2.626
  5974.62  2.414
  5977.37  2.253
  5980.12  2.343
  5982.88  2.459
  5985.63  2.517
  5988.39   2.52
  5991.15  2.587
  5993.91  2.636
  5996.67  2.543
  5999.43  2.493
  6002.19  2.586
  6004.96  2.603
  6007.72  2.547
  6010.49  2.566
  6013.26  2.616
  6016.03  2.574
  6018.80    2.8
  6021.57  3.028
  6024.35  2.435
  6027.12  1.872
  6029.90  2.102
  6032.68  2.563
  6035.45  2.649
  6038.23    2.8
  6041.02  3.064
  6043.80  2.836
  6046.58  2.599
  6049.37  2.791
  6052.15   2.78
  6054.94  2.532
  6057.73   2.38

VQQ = 1.98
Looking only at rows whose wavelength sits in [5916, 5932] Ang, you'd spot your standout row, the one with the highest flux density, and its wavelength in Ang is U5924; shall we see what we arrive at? 5928.02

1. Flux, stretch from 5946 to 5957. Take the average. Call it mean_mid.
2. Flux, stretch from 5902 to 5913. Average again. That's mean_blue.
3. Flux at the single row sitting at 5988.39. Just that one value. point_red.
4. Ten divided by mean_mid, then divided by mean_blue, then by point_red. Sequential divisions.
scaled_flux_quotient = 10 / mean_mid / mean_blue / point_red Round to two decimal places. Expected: 0.73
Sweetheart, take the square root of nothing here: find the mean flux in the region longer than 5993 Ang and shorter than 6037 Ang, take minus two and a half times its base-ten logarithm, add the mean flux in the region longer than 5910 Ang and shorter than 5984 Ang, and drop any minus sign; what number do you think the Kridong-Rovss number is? 1.47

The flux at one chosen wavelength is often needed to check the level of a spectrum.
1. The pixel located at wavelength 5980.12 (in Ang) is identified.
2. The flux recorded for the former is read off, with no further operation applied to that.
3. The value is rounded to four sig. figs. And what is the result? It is 2.343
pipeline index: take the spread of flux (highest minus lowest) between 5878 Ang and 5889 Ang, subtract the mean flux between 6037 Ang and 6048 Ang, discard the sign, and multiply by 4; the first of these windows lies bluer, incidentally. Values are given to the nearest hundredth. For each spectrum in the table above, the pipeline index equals 8.86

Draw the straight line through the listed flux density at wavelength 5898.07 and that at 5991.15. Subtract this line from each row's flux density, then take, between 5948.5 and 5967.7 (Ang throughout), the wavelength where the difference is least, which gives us 5949.90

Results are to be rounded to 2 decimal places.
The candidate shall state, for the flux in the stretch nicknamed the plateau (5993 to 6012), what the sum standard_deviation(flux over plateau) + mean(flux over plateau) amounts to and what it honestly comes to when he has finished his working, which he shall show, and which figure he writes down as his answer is 2.61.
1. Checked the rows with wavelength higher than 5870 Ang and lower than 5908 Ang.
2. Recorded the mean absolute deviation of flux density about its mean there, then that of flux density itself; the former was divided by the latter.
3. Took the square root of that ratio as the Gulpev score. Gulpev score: 0.29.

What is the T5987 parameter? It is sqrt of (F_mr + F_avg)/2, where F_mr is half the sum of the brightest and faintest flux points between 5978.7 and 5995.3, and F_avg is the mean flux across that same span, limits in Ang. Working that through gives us 1.58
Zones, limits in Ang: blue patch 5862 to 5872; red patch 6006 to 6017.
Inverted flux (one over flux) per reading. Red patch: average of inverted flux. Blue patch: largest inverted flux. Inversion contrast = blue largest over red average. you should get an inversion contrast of 1.02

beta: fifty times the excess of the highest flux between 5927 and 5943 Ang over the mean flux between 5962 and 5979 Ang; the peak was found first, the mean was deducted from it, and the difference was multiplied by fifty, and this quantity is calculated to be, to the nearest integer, 13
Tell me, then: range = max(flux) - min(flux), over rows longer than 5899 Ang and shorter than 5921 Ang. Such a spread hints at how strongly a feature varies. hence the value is 0.36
